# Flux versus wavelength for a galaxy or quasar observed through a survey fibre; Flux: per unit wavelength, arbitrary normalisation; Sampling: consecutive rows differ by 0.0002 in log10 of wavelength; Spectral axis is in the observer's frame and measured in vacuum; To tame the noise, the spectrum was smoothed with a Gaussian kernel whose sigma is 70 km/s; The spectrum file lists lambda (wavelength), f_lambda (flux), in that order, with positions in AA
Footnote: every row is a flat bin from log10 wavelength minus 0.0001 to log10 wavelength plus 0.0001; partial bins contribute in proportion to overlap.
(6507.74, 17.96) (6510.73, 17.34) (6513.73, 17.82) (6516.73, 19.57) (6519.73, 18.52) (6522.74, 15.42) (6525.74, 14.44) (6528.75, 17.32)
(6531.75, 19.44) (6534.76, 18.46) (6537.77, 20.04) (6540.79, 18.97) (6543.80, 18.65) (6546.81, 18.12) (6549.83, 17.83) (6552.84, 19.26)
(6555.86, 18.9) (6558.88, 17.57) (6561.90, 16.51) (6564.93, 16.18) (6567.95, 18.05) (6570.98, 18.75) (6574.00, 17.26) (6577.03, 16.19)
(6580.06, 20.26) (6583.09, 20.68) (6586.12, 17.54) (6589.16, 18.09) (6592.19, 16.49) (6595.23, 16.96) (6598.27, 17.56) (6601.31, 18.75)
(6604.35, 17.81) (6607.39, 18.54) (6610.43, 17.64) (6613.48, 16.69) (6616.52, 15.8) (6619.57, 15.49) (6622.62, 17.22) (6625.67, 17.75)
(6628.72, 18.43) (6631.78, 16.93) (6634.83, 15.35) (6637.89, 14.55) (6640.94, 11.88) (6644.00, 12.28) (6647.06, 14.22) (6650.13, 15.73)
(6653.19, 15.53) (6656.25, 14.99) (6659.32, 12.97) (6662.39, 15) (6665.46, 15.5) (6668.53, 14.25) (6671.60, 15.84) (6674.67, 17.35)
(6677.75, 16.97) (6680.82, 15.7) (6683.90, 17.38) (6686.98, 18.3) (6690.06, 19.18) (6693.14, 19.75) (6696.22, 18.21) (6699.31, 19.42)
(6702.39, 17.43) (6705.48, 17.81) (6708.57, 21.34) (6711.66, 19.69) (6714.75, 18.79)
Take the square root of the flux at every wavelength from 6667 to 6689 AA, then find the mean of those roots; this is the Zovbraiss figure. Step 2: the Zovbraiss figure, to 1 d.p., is 4.1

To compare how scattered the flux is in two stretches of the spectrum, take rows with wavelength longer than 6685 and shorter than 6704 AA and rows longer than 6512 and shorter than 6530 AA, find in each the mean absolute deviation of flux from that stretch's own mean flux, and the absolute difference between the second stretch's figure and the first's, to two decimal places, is 0.77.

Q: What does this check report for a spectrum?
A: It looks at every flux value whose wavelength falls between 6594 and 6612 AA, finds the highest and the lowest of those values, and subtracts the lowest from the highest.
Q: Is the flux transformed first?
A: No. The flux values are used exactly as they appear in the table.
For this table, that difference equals 1.8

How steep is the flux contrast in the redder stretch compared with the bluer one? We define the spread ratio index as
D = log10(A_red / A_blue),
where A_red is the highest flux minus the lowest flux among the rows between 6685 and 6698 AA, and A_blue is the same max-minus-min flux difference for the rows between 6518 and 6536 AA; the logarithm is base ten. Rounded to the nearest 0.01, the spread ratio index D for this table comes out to -0.51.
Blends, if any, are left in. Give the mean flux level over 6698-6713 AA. 19.1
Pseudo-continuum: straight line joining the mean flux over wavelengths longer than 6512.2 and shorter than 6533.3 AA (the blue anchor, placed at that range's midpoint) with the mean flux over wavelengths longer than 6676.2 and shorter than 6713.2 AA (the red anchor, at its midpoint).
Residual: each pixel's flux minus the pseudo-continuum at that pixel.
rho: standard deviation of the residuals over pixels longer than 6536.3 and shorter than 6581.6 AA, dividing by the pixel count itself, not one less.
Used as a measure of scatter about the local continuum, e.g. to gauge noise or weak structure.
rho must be 1.26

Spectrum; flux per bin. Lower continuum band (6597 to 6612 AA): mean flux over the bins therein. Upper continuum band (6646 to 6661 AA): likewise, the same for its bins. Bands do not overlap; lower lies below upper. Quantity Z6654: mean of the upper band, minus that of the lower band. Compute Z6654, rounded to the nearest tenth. -3.4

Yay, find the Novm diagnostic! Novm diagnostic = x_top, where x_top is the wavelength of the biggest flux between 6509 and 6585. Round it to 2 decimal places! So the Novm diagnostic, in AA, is 6583.09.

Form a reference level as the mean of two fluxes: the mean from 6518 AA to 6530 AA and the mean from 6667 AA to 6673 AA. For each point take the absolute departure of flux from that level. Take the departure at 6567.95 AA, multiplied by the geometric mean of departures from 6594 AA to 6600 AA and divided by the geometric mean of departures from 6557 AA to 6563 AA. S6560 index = 2.90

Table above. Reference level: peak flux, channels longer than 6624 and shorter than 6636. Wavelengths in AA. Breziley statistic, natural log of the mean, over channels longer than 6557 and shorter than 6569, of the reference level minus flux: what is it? 0.3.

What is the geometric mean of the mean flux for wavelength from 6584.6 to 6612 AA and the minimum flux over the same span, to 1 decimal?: 17.1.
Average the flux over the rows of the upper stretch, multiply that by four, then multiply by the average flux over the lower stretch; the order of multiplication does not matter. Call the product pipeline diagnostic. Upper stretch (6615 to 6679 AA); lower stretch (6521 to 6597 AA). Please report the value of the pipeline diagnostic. 1104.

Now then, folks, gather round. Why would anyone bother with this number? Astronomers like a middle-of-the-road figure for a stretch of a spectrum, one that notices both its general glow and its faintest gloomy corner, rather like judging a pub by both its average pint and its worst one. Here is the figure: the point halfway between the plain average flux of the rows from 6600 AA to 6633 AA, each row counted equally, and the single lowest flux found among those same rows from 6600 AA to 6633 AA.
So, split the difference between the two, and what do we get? 16.4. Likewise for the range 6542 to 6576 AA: 17.0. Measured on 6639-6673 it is 13.1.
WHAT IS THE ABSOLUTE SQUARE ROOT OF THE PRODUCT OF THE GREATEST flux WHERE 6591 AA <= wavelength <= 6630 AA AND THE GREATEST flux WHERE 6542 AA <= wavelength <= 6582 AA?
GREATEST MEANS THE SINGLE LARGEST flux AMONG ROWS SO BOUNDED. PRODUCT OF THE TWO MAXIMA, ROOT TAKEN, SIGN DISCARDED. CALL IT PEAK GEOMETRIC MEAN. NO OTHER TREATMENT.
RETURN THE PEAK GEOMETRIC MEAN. 19.5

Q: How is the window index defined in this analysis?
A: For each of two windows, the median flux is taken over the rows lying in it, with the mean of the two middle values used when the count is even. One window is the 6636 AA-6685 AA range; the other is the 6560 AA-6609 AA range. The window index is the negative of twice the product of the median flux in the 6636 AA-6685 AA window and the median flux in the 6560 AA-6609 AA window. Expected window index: -539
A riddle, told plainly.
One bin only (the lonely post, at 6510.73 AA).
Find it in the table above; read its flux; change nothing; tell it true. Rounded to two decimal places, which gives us 17.34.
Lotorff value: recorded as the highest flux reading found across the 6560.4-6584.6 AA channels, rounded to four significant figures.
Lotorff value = 20.68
